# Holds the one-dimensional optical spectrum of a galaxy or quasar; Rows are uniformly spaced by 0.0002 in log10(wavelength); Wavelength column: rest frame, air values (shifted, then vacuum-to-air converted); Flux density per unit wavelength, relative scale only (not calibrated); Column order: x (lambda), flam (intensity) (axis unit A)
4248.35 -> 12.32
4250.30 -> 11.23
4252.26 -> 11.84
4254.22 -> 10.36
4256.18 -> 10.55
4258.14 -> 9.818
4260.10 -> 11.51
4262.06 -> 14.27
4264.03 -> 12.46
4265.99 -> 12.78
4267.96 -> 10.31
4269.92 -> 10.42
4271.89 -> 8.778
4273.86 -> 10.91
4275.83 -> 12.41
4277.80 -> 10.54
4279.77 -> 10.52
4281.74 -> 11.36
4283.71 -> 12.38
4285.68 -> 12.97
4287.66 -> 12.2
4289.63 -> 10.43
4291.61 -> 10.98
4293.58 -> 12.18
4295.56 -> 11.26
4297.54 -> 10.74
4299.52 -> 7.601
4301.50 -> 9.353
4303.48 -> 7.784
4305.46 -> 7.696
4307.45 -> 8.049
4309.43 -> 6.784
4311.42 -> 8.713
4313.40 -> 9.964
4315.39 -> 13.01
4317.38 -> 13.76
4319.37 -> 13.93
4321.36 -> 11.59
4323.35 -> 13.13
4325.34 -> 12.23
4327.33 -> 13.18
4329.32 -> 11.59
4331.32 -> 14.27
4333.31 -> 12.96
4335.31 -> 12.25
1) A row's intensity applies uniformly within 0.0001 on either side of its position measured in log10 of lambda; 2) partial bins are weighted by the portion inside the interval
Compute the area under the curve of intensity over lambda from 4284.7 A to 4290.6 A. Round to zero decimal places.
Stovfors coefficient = 70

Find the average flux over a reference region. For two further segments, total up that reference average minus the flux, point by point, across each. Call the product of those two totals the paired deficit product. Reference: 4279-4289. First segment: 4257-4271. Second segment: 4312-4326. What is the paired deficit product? -7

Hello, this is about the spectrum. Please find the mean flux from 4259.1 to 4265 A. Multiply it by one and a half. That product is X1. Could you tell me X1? 19.1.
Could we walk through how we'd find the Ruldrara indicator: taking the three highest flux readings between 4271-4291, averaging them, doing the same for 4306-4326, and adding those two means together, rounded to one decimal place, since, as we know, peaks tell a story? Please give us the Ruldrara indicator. 26.2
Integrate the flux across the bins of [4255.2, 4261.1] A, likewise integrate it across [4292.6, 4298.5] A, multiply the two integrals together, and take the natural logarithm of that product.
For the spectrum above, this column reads 8.35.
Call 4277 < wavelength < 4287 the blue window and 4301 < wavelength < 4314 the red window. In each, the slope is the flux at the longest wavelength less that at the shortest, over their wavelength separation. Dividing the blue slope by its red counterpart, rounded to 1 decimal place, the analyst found 6.0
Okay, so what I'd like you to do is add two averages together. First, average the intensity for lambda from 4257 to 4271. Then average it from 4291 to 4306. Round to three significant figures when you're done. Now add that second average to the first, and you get 21.4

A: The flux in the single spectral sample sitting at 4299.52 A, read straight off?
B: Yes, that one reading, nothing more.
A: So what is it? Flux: 7.601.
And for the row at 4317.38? 13.76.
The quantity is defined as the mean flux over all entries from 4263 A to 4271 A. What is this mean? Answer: 11.5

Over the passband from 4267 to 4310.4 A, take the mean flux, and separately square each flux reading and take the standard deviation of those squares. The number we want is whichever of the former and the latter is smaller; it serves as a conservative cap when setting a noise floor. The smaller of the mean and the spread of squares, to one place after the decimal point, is 10.3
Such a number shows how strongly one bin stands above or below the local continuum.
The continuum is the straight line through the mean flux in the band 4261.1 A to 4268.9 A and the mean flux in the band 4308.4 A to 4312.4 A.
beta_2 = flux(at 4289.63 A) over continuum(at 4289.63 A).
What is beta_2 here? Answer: 1.05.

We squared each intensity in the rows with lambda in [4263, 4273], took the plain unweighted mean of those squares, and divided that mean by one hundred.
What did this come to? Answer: 1.22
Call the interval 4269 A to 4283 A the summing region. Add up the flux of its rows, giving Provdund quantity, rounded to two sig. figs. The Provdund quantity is 75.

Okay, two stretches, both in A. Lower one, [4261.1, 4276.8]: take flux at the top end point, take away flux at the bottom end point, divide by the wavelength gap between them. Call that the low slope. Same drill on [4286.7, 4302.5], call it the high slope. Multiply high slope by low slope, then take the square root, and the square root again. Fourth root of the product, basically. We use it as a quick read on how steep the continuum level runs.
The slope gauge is 0.41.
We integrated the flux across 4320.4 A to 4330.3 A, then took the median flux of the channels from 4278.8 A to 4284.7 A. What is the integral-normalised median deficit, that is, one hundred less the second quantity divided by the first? 99.9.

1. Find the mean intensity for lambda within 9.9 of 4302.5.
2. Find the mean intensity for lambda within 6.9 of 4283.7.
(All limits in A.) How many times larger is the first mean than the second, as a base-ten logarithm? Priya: -0.11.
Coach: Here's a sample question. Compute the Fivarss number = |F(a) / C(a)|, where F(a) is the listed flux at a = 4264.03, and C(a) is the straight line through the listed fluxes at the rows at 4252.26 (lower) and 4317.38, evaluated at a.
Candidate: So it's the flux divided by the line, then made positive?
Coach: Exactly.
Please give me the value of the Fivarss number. 1.02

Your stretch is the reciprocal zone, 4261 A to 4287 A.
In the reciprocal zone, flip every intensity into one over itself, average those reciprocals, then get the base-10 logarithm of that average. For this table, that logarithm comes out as -1.06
